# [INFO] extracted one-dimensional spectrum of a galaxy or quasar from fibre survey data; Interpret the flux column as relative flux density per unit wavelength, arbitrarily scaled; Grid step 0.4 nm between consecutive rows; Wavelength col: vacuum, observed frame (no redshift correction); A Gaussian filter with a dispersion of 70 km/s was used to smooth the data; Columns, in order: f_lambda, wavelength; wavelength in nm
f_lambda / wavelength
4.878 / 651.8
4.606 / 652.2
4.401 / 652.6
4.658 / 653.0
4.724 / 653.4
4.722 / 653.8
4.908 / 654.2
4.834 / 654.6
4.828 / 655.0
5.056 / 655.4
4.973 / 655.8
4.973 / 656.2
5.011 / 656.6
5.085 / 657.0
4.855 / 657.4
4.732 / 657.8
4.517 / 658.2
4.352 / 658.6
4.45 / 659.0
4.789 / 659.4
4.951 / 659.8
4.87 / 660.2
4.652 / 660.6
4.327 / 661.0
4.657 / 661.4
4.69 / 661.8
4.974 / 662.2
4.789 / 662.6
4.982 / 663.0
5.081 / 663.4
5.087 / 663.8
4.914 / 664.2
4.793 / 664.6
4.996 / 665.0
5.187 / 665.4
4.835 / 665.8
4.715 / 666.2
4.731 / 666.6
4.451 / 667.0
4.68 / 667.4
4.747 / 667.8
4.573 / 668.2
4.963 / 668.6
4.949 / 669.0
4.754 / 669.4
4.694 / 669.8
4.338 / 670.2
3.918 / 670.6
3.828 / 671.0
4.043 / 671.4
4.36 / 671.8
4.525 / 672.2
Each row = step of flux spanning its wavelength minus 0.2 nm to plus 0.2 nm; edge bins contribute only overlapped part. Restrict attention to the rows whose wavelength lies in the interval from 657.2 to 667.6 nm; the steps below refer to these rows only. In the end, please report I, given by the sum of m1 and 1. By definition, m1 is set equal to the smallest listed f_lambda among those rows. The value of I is 5.33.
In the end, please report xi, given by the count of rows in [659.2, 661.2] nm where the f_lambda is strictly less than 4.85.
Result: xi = 3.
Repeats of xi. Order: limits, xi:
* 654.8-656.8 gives 1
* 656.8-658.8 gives 3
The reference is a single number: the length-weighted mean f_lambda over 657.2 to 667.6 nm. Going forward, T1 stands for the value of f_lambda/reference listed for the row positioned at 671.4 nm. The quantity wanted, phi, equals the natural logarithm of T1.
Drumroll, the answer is -0.17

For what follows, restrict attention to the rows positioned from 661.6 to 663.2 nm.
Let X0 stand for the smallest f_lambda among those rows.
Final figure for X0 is 4.69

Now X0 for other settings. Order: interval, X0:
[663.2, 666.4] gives 4.715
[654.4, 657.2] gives 4.828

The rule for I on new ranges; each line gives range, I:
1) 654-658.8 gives 5.35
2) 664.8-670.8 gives 4.92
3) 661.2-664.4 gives 5.66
